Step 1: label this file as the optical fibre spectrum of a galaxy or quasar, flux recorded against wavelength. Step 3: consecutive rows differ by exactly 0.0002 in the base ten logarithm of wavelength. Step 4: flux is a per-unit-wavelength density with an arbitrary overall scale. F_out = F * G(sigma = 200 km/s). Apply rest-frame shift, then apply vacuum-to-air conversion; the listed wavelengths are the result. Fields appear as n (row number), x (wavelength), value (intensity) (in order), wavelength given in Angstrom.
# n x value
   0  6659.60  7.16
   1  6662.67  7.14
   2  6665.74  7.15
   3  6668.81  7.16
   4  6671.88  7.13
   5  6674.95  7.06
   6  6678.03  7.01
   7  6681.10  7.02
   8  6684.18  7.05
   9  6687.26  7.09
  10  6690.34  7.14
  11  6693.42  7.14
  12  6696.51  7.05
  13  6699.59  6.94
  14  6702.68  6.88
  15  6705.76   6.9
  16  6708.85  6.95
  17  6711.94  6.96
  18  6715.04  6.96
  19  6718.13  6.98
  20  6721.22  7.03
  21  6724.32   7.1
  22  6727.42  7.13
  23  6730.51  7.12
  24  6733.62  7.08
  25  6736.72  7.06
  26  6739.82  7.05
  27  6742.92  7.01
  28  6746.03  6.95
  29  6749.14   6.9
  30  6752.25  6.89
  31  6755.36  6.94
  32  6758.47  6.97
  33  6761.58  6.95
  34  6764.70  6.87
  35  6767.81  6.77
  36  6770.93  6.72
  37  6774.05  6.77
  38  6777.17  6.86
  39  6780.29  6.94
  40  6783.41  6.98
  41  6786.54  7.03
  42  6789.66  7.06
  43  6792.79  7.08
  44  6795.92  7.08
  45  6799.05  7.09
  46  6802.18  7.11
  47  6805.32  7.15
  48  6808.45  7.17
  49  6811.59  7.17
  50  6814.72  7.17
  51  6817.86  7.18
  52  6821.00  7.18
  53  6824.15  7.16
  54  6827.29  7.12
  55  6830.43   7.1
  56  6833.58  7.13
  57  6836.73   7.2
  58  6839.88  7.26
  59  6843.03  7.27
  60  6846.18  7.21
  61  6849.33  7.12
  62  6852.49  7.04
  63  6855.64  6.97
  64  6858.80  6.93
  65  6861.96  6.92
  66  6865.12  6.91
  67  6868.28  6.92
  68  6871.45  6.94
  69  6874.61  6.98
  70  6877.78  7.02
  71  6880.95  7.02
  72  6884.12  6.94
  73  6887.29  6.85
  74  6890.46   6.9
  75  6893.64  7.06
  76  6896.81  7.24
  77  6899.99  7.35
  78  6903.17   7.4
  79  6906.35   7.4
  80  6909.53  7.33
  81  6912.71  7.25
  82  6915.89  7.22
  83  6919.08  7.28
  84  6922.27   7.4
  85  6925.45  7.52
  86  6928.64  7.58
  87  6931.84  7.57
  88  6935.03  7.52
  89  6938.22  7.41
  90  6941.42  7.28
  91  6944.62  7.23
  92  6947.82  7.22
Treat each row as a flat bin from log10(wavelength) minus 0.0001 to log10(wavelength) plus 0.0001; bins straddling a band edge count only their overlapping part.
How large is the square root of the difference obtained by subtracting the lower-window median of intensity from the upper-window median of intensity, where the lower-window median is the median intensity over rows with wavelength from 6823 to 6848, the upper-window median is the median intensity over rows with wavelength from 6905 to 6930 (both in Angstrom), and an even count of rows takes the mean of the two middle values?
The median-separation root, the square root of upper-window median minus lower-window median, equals 0.43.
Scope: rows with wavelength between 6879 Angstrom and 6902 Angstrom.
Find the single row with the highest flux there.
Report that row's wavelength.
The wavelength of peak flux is 6899.99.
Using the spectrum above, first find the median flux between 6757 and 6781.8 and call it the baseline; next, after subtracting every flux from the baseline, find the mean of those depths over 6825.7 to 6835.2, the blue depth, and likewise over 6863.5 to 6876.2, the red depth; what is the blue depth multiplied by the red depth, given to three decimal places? 0.018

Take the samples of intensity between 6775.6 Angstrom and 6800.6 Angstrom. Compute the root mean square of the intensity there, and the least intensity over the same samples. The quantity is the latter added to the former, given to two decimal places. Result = 13.88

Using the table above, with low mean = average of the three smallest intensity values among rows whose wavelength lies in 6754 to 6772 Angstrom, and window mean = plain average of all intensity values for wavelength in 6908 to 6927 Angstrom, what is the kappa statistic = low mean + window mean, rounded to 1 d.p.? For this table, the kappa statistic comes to 14.1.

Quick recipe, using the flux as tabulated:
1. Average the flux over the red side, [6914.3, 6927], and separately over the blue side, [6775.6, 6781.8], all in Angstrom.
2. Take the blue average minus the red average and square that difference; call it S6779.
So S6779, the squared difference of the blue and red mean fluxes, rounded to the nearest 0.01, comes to 0.21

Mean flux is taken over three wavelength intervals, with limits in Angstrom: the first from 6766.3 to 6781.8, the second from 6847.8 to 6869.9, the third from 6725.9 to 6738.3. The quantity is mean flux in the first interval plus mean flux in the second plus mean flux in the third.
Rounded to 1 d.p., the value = 20.9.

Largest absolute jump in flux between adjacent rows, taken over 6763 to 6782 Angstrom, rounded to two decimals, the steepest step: 0.10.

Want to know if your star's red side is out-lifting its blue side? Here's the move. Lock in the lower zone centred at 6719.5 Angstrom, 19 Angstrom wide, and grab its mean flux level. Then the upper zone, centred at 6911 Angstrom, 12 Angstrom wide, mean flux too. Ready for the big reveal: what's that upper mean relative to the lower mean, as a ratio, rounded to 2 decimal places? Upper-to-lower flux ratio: 1.04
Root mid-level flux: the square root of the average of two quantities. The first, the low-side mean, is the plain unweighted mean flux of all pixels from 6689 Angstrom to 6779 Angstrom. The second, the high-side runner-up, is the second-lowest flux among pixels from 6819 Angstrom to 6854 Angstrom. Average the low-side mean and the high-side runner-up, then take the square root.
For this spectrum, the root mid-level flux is 2.65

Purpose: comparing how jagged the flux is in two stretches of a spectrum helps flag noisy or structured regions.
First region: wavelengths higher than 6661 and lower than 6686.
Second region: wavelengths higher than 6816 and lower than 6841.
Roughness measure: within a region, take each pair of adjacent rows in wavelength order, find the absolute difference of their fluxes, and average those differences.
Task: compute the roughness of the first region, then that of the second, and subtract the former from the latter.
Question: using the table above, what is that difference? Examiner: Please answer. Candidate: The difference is 0.00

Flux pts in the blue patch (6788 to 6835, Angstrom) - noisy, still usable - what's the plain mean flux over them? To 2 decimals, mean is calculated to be 7.13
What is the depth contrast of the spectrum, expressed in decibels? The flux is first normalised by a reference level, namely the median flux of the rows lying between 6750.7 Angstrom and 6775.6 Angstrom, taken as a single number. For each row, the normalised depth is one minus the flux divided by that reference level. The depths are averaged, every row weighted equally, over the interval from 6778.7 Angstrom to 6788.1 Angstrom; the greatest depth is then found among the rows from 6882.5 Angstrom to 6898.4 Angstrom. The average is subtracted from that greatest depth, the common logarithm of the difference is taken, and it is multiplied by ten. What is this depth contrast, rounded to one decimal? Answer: -17.1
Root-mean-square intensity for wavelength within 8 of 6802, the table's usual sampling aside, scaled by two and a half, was 17.8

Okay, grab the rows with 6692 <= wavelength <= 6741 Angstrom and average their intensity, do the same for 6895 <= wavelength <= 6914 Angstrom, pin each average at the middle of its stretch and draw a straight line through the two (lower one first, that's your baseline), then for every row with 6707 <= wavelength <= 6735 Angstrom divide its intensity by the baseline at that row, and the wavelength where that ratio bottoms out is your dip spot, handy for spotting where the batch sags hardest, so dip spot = 6715.04 Angstrom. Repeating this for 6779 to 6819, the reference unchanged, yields 6780.29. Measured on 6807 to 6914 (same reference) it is 6887.29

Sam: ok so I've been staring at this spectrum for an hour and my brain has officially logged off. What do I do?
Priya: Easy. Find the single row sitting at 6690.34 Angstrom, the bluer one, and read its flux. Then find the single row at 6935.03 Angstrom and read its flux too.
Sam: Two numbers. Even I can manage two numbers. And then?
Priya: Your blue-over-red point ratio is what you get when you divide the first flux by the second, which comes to 0.95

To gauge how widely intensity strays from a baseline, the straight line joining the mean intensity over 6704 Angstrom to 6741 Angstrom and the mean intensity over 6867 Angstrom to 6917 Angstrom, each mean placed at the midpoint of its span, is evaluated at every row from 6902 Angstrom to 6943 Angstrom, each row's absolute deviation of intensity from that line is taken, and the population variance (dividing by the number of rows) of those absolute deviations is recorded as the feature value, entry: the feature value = 0.013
